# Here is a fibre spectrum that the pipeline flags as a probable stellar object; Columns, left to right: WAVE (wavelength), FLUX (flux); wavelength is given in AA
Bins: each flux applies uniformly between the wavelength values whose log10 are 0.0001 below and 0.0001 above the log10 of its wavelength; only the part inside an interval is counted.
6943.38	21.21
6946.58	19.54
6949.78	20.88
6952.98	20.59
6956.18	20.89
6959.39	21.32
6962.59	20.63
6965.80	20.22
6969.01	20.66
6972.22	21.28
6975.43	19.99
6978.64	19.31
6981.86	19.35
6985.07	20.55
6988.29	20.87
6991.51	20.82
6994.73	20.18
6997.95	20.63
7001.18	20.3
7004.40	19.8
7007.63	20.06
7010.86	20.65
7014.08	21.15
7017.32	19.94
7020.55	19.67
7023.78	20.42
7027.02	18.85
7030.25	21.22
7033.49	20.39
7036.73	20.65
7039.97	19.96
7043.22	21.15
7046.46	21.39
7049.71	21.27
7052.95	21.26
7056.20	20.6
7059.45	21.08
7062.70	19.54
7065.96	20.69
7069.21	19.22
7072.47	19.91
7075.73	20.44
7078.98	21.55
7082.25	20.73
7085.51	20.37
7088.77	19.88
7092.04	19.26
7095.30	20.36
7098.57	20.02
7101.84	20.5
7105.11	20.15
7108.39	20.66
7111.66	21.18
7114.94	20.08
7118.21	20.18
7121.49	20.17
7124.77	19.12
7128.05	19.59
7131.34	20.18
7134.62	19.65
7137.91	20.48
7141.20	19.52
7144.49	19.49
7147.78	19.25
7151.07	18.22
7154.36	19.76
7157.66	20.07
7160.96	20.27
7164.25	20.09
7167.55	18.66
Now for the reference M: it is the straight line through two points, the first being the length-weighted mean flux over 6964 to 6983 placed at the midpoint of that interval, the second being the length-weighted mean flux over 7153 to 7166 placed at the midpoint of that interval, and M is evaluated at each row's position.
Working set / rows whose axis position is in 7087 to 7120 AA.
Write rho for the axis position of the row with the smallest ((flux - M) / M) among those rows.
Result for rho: 7092.04 AA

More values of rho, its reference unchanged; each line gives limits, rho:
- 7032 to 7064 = 7062.70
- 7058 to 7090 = 7069.21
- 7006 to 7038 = 7027.02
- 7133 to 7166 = 7151.07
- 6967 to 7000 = 6978.64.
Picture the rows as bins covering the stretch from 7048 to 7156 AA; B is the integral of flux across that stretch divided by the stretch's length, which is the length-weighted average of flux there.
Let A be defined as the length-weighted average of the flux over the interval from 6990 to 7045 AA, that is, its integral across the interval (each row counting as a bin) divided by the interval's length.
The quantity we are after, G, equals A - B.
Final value 0.21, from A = 20.3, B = 20.1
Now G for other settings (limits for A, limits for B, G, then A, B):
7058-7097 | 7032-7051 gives -0.54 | 20.2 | 20.8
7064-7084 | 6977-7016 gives 0.10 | 20.4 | 20.3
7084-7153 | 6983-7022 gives -0.46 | 19.9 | 20.4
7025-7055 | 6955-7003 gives 0.22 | 20.7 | 20.5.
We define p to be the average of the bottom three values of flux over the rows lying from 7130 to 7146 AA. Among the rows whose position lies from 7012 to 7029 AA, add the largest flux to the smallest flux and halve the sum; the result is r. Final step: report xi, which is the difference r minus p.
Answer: 0.45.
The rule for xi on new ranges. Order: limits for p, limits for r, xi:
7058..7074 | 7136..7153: -0.21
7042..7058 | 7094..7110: -0.66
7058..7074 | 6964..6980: 0.74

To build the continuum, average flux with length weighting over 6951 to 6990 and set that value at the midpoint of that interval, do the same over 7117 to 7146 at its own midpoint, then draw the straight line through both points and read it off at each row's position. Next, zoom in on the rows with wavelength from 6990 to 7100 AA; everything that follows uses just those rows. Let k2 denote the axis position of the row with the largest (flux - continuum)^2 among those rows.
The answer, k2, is 7078.98 AA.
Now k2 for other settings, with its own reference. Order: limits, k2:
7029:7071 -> 7046.46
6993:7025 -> 7014.08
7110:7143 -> 7111.66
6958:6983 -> 6978.64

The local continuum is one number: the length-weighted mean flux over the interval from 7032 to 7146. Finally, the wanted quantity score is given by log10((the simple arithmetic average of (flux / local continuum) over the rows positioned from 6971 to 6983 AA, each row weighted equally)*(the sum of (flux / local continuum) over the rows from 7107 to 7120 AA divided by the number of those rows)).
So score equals -0.002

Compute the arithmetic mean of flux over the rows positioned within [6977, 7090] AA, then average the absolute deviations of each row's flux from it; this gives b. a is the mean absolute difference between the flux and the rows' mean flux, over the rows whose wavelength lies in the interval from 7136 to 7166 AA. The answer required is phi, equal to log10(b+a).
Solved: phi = 0.02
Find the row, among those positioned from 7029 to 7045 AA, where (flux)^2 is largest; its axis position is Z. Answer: 7030.25 AA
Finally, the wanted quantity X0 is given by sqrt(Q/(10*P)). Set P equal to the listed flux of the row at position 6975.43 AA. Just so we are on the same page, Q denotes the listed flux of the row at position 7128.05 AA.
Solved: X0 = 0.313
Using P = 19.99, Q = 19.59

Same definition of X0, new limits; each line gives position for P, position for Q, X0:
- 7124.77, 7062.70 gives 0.320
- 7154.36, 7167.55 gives 0.307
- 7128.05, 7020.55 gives 0.317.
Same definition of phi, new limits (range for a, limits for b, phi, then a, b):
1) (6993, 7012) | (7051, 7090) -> -0.10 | 0.26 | 0.55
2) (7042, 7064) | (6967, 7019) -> -0.02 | 0.47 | 0.48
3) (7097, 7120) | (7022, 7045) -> -0.05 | 0.33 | 0.56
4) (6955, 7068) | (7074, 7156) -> 0.02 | 0.53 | 0.53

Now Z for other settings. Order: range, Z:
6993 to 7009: 6997.95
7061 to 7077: 7065.96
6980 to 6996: 6988.29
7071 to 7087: 7078.98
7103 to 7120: 7111.66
